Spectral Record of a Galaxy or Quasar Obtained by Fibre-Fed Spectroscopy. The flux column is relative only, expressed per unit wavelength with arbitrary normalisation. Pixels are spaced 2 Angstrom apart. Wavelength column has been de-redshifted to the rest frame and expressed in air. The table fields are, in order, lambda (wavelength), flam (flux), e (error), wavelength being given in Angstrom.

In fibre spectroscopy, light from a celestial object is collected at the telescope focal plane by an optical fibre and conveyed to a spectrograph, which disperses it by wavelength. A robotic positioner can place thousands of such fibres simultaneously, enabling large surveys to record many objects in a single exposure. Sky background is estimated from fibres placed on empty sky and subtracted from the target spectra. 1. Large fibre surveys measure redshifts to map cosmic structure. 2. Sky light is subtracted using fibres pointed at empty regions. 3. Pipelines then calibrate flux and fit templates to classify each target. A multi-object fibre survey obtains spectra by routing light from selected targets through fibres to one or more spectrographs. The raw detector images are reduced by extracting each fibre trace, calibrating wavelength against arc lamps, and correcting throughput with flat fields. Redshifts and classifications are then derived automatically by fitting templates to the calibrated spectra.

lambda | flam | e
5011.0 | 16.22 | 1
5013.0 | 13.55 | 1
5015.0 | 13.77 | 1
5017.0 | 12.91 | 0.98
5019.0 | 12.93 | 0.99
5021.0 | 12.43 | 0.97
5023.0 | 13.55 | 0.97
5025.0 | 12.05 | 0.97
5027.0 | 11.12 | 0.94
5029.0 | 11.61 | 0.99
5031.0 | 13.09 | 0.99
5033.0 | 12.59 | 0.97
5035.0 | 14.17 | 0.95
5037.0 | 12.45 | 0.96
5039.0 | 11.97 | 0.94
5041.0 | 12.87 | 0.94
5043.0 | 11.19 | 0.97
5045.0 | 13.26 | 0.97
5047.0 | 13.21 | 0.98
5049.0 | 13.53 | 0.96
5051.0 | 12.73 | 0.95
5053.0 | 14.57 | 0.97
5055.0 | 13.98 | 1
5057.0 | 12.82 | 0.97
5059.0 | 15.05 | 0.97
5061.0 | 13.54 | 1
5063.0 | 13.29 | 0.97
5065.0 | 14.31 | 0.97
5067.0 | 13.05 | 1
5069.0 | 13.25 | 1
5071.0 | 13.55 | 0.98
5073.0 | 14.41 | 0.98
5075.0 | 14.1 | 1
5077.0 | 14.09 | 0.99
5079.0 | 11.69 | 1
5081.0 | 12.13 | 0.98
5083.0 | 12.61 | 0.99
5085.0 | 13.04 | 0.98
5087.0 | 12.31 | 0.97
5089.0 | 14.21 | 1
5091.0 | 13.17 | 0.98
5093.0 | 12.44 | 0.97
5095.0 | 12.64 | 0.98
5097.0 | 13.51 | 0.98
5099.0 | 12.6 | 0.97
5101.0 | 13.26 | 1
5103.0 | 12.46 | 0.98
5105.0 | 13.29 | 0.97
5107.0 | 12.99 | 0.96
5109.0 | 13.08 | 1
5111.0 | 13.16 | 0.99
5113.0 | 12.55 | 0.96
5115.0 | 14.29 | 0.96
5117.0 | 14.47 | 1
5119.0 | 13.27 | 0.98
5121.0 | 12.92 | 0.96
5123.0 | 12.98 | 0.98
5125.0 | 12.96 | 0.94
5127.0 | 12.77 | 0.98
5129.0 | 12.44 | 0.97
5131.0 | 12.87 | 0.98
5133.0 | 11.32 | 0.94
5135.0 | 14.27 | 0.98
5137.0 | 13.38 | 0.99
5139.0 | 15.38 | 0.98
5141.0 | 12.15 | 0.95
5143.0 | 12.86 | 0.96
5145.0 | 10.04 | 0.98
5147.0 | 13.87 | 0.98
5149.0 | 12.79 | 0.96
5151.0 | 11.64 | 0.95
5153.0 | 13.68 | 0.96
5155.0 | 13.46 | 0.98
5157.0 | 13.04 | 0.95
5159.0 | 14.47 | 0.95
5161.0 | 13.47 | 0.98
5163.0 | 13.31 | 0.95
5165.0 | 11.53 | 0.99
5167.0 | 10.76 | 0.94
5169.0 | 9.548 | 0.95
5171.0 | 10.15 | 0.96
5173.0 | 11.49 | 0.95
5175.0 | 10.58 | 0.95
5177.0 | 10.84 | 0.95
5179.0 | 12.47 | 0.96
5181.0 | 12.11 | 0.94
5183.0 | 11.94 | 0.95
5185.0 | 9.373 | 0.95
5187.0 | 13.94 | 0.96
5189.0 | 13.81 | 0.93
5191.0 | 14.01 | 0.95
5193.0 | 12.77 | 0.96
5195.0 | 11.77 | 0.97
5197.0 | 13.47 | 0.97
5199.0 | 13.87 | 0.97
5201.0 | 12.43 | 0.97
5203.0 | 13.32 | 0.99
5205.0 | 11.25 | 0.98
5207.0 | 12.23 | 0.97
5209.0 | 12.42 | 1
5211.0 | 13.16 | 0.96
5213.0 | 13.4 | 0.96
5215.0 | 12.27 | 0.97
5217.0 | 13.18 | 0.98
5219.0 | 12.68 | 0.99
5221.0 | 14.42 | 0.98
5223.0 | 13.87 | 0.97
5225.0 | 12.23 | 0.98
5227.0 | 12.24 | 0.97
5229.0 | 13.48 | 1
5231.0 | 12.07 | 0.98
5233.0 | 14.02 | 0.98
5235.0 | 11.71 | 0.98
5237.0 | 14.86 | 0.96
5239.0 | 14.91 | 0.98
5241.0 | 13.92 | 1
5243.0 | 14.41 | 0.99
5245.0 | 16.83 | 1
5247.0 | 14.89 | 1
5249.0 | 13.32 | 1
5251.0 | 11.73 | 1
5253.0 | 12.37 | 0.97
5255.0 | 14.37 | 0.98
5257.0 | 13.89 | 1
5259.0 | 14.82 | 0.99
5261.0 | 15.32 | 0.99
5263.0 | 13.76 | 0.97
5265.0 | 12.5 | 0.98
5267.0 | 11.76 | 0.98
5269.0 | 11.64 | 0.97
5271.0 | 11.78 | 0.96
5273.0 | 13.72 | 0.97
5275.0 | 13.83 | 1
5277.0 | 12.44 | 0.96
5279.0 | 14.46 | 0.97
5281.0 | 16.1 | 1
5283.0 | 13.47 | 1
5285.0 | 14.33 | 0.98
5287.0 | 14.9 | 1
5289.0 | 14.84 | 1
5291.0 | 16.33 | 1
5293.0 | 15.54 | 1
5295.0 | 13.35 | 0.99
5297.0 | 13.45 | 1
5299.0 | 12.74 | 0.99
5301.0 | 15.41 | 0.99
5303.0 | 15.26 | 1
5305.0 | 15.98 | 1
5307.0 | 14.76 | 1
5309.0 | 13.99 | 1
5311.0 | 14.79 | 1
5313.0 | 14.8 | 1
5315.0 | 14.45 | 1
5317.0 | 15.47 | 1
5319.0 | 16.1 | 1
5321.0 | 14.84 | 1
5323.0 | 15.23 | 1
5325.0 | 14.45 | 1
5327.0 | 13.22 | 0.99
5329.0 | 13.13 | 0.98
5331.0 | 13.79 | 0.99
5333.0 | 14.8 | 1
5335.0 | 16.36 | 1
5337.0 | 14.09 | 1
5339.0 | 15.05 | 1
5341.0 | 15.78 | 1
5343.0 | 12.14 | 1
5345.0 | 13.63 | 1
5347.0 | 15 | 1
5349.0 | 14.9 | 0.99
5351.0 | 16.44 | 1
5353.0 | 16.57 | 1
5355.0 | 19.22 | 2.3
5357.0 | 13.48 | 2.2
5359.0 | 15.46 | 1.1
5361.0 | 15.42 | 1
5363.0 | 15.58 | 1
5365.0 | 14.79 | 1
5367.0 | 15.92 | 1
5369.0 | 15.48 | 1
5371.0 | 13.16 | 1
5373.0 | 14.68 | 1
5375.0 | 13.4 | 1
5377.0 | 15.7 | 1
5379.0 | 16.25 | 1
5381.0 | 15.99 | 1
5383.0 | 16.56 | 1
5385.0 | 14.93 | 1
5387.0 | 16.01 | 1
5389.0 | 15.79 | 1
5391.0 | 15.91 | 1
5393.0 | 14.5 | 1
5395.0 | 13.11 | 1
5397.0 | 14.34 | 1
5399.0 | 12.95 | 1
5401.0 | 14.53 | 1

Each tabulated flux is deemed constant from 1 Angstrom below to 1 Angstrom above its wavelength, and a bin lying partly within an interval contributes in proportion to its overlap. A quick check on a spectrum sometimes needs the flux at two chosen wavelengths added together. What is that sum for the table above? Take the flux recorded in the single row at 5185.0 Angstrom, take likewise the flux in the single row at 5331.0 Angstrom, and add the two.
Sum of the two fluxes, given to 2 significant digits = 23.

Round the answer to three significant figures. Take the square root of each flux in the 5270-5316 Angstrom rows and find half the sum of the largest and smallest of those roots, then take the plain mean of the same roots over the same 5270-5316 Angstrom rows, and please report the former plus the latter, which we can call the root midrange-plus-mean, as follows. 7.53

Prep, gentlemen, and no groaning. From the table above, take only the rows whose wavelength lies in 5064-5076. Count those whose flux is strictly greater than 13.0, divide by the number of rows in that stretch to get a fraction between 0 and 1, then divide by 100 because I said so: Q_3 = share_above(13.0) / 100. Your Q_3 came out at 0.010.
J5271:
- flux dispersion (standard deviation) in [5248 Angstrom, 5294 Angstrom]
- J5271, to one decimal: 1.4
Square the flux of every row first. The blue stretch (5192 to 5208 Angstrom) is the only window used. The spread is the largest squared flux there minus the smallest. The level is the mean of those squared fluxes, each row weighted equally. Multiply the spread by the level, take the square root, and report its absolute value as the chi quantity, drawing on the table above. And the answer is 103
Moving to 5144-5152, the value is 116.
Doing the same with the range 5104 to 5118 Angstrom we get 97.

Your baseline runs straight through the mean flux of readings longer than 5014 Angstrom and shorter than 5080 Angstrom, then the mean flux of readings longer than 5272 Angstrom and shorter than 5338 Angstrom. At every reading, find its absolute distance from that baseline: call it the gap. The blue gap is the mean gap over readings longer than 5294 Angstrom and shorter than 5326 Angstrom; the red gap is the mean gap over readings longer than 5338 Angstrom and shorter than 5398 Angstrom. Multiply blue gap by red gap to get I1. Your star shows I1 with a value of 0.78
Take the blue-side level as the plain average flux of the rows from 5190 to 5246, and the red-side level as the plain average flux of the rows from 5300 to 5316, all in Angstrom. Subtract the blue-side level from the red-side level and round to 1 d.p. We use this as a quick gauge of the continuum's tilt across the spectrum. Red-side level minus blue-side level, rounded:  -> 1.7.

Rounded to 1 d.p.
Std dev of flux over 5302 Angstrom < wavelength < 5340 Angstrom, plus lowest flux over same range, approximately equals 14.0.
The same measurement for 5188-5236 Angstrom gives 12.1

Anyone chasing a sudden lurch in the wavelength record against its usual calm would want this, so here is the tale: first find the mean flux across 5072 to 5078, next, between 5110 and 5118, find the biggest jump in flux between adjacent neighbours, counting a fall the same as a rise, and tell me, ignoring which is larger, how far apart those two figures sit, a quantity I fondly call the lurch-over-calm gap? 12.5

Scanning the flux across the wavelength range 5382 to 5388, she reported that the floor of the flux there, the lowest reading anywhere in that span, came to 14.93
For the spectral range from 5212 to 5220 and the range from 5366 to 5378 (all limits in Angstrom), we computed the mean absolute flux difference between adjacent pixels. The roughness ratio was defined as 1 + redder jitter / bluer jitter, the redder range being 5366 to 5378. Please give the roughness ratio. 2.86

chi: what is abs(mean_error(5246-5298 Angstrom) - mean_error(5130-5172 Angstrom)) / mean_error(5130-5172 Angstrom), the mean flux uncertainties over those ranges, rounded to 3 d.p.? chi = 0.023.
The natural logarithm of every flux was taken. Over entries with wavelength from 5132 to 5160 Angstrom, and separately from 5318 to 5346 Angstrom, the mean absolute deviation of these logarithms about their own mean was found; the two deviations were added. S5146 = 0.15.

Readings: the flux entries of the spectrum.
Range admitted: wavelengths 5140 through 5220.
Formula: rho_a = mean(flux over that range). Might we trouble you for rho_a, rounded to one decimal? 12.4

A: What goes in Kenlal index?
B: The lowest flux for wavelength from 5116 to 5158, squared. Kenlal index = 101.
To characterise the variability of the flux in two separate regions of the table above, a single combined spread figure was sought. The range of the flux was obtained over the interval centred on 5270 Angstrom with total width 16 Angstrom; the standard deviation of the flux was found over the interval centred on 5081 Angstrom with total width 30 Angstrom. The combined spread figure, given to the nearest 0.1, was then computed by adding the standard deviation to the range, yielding 3.0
